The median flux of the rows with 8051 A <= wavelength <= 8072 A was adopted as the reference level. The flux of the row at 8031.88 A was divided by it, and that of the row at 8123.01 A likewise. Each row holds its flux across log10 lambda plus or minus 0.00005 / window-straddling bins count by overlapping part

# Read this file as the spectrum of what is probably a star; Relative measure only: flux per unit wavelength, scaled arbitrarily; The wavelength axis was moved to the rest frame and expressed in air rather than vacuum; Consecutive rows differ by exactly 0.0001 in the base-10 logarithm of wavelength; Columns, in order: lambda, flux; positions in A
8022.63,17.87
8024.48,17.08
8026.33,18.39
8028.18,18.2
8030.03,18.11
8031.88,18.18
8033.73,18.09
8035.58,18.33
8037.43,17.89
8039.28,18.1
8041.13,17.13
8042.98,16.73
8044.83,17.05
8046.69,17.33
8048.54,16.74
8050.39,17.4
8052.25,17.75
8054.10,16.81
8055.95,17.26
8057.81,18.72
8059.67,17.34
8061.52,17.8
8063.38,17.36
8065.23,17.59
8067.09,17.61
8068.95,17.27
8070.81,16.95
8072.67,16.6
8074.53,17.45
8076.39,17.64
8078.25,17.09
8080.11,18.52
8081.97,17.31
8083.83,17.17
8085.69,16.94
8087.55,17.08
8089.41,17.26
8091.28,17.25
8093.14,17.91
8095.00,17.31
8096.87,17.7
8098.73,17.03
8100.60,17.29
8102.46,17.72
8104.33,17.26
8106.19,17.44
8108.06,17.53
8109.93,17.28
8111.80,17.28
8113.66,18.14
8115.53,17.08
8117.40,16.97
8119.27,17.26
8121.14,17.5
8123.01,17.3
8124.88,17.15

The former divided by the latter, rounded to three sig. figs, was 1.05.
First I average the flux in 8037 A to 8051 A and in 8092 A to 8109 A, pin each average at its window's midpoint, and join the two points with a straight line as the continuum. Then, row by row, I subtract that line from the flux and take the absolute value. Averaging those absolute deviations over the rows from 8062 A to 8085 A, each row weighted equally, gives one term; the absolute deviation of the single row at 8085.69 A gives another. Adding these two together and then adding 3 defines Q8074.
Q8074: 3.80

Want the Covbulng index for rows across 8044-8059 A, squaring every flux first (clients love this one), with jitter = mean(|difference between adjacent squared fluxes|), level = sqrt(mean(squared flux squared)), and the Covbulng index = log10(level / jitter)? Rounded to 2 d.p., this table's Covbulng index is 1.11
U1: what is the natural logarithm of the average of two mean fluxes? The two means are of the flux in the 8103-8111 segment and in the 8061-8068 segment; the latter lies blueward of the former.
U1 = 2.861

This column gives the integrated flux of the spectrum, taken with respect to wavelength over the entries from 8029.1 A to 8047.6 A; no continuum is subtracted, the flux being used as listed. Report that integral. 327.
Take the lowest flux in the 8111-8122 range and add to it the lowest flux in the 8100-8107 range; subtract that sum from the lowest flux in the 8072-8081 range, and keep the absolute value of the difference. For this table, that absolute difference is 17.6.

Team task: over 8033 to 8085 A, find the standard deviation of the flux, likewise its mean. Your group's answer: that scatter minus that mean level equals -16.9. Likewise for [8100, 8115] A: -17.2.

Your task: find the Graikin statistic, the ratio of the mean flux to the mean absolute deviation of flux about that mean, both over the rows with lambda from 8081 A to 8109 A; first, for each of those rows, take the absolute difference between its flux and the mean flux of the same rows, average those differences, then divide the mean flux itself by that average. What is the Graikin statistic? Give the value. 83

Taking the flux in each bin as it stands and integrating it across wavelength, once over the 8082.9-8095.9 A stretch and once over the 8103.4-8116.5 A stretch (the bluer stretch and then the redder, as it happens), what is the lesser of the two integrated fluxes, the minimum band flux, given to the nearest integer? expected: 225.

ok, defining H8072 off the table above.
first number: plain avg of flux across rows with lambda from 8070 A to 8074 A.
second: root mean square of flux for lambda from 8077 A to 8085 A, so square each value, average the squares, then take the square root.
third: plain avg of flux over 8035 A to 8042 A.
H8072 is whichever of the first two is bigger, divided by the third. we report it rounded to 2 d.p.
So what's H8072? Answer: 0.98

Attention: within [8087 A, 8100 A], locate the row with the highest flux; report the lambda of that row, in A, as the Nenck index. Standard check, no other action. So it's 8093.14 A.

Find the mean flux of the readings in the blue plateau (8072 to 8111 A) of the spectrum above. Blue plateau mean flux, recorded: 17.4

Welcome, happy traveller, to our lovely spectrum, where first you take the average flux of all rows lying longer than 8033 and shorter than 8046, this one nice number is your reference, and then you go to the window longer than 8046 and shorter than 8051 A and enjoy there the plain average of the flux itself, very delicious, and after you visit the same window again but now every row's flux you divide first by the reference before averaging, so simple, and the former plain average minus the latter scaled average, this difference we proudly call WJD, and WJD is 16.2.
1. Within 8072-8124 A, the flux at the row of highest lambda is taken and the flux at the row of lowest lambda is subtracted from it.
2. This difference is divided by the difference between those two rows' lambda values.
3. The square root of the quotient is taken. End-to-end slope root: 0.12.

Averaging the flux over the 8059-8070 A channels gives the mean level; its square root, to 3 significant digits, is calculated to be 4.18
